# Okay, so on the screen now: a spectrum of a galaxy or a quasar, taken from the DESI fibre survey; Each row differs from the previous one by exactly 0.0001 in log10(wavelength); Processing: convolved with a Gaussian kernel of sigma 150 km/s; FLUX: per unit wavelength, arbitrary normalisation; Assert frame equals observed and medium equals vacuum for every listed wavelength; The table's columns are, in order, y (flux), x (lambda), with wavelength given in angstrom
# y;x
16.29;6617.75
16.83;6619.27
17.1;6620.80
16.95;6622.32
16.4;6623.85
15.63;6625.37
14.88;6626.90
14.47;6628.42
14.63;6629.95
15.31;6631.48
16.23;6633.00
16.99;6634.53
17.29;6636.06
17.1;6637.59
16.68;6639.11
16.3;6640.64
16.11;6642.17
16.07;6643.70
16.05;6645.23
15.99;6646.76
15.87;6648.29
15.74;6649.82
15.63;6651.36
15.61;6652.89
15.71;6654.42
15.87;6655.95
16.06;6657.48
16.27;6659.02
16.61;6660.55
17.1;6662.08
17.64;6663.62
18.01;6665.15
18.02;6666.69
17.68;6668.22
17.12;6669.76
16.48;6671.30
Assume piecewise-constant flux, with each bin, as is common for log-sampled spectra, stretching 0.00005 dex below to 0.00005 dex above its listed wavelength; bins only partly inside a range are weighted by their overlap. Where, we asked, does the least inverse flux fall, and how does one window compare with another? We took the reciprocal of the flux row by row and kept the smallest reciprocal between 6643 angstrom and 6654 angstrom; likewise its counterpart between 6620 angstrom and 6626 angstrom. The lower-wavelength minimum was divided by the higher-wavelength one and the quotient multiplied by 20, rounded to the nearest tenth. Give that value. 18.8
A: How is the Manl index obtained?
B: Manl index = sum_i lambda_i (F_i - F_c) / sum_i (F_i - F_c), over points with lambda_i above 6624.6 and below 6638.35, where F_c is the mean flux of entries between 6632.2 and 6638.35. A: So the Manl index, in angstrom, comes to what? 6628.3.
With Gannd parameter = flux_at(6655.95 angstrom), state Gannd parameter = 15.87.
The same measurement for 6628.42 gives 14.47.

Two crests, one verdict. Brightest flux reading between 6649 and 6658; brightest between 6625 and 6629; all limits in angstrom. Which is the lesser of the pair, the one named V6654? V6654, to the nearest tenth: 15.6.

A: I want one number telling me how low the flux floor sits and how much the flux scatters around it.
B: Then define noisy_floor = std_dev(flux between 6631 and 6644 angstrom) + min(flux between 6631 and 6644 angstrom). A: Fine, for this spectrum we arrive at 15.9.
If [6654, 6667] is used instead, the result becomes 16.6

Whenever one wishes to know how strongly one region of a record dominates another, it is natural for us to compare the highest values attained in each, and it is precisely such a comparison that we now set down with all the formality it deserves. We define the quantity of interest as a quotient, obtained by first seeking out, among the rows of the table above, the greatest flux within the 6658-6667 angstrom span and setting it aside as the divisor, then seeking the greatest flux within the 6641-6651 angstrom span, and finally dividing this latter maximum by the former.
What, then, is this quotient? 0.89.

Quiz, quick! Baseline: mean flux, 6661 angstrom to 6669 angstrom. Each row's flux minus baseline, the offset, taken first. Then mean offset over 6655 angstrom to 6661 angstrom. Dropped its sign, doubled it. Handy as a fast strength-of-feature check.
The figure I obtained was 3.0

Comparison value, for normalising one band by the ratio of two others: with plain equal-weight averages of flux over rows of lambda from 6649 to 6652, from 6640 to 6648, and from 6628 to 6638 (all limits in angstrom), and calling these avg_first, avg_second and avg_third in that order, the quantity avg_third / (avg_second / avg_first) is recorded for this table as 15.6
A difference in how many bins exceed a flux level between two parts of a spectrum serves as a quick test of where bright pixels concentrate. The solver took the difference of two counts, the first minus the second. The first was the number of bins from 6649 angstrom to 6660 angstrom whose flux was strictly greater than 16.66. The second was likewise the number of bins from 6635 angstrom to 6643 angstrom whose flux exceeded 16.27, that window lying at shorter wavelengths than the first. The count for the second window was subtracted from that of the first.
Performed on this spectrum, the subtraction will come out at -4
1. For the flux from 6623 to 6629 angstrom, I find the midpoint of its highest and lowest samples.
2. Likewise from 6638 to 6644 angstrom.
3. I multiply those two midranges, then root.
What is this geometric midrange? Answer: 15.9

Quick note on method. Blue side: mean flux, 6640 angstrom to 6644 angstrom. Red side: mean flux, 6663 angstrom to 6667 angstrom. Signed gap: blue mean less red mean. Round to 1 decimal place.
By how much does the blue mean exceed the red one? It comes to -1.7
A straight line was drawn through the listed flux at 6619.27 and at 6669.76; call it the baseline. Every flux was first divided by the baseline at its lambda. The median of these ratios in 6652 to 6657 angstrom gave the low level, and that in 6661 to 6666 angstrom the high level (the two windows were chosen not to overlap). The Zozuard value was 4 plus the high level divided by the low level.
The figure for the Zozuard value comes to 5.12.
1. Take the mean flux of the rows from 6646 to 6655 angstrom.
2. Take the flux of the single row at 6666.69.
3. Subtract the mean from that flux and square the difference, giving 5.1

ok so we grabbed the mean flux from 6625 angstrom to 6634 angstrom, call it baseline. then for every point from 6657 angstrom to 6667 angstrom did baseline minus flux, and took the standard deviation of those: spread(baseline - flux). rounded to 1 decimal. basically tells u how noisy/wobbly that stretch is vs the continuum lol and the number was 0.8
